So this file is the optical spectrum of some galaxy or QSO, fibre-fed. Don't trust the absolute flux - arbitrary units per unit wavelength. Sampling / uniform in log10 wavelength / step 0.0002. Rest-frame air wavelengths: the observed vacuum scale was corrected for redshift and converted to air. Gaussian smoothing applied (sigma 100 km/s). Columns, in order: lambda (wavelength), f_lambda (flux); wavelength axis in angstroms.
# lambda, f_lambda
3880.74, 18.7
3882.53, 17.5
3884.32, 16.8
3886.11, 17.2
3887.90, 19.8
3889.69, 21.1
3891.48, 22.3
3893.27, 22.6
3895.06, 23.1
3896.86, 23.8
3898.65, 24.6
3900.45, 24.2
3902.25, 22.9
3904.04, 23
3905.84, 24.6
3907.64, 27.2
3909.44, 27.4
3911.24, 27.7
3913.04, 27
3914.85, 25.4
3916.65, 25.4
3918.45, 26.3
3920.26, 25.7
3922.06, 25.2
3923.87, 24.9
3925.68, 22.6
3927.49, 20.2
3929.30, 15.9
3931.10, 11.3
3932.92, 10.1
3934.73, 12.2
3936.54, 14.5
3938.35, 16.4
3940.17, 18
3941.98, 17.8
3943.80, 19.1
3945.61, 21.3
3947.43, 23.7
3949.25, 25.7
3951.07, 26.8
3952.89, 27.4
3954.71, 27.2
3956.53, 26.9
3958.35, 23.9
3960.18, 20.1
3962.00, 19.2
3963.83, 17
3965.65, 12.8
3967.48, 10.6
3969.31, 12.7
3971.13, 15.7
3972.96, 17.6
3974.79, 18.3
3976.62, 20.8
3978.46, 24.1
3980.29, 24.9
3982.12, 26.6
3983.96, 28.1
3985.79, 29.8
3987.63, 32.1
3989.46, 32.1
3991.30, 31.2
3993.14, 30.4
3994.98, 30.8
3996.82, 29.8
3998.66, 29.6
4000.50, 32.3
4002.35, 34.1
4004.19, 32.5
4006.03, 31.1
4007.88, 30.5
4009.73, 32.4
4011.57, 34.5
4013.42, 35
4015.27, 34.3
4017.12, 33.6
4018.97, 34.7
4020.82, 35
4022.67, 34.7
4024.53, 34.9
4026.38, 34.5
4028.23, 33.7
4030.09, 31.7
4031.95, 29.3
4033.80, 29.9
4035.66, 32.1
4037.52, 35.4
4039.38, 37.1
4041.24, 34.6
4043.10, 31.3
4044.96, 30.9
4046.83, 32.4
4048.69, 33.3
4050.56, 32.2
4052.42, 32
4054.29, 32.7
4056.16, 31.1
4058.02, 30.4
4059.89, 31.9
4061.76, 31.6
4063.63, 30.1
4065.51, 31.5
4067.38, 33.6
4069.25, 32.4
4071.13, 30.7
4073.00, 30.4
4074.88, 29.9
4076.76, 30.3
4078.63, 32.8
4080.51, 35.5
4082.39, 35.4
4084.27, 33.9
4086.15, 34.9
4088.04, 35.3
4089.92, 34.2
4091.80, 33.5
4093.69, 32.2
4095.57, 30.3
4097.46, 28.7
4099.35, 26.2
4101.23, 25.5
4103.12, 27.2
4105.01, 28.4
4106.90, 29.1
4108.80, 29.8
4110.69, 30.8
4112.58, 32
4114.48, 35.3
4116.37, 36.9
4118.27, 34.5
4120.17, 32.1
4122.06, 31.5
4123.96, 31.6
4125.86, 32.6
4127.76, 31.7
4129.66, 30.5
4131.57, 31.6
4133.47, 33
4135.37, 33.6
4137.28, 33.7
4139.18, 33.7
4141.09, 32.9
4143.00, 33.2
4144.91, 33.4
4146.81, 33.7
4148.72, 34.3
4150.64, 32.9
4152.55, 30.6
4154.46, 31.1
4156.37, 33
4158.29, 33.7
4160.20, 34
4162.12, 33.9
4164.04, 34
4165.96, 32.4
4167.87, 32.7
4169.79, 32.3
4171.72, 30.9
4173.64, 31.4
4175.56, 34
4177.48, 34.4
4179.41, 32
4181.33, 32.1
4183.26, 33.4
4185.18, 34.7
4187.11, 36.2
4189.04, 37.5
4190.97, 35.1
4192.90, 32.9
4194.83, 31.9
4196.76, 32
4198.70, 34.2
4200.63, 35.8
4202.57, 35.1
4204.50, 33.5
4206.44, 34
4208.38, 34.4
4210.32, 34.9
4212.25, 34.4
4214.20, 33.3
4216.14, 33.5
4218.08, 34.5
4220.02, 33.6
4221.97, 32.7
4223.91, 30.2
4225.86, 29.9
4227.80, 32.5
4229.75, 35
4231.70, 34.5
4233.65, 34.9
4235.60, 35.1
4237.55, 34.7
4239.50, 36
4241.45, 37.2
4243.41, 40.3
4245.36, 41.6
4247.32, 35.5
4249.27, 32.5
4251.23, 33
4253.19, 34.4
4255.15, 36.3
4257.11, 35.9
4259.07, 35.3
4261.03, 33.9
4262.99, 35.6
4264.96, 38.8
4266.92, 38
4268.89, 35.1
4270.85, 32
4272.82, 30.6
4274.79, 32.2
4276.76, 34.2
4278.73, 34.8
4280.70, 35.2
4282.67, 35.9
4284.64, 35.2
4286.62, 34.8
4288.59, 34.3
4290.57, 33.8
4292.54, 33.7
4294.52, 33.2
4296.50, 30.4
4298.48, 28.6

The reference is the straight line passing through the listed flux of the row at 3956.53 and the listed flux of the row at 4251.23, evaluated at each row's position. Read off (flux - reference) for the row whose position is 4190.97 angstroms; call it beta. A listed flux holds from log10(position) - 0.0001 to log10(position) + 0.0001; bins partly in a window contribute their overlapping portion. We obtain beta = 3.3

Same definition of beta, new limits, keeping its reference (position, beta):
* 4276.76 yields 0.7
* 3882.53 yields -7.9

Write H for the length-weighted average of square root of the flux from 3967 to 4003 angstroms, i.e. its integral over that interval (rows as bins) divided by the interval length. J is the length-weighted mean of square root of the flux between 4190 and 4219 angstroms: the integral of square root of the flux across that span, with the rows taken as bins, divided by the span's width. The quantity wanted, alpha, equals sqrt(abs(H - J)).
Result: 0.9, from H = 5.02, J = 5.8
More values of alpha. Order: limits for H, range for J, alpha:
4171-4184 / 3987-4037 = 0.1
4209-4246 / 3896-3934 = 1.1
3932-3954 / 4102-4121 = 1.1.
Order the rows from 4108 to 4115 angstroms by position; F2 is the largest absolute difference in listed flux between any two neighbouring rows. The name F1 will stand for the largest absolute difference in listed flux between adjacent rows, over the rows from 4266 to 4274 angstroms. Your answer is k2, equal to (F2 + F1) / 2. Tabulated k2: 3.2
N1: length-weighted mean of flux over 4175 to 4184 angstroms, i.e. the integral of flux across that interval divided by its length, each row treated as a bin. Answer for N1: 33.1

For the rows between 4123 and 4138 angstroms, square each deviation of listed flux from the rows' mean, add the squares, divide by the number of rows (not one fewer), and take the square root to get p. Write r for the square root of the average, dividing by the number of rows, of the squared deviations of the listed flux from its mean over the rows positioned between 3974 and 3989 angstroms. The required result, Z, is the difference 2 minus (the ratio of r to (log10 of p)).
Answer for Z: -202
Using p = 1.0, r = 4.3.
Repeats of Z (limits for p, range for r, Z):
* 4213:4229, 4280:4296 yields -3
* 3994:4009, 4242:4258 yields -18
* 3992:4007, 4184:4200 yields -10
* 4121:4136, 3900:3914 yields 57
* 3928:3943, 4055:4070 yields 0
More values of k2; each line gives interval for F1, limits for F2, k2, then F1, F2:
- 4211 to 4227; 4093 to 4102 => 2.5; 2.50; 2.50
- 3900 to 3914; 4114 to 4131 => 2.5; 2.60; 2.40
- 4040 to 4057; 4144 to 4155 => 2.8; 3.30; 2.30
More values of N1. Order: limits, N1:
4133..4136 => 33.4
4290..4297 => 32.9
